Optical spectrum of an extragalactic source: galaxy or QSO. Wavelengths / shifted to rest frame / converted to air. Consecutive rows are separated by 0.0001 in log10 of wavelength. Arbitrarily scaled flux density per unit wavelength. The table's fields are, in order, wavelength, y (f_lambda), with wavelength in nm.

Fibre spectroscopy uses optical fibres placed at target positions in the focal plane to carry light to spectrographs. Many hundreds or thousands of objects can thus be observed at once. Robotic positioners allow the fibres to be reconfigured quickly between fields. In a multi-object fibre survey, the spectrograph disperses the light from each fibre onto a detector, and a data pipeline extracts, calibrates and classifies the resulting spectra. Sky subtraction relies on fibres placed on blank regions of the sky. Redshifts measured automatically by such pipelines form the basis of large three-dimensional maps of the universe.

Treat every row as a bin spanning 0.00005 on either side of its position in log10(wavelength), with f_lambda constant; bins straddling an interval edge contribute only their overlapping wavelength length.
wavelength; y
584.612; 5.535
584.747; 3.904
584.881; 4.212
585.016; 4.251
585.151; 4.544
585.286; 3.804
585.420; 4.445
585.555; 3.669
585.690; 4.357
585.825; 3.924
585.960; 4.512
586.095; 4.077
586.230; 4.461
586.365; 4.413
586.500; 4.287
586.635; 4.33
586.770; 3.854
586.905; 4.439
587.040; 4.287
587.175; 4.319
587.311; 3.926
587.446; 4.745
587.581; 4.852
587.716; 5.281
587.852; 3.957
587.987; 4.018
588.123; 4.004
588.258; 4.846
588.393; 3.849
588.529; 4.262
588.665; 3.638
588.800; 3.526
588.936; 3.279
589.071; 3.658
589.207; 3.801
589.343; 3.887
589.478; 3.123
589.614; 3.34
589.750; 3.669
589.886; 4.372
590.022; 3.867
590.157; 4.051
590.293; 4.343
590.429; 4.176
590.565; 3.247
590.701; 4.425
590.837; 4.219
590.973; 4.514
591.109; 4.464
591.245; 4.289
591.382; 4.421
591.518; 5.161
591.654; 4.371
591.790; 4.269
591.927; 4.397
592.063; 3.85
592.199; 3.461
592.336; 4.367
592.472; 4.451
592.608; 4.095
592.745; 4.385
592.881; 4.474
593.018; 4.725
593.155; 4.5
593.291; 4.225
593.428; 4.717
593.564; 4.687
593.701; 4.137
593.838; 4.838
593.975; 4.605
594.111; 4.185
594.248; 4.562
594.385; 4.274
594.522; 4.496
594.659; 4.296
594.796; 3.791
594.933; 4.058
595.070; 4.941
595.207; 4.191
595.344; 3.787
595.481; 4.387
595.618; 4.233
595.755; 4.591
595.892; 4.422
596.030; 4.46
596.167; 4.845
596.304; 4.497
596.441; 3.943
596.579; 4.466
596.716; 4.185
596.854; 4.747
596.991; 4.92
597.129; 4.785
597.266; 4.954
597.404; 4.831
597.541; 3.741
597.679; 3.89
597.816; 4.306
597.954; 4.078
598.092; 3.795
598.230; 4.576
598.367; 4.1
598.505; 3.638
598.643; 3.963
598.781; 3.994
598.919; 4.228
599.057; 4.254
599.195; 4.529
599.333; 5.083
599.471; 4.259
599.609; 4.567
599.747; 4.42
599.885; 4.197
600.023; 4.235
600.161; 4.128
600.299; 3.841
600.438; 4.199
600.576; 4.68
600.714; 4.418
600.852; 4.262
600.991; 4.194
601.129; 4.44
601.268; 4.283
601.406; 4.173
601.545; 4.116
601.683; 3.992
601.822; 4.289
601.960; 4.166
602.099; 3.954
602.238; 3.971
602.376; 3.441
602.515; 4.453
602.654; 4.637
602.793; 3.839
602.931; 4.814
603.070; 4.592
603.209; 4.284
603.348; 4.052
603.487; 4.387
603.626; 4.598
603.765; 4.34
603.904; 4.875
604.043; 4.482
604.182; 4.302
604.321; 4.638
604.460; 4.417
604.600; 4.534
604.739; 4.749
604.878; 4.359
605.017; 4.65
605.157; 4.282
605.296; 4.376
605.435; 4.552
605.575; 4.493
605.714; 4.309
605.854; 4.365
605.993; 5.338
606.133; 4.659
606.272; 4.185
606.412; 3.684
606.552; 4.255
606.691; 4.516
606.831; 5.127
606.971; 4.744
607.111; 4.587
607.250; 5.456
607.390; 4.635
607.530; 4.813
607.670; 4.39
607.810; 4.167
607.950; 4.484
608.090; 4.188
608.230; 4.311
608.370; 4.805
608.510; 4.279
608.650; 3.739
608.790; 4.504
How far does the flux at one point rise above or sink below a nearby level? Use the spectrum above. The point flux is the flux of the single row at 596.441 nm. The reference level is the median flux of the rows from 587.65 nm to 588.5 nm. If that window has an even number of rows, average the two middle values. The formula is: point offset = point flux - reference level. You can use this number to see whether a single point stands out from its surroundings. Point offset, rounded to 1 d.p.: -0.1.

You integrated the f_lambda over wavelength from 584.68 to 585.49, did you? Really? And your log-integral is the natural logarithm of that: 1.22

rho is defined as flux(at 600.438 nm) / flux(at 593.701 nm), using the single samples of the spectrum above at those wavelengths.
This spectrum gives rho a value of 1.01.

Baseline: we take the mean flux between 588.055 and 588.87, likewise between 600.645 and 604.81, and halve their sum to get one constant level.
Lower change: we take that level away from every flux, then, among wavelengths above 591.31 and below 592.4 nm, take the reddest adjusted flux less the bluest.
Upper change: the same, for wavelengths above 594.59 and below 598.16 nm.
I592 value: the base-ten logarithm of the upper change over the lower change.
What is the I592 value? 1.0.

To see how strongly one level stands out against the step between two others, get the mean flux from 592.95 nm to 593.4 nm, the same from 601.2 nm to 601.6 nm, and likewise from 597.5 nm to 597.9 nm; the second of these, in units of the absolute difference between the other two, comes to 8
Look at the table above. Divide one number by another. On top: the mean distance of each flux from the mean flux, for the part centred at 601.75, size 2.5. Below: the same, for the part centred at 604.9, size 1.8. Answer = 2.02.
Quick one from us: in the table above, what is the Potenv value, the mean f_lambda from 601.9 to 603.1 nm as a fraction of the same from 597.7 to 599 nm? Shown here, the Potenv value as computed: 1.03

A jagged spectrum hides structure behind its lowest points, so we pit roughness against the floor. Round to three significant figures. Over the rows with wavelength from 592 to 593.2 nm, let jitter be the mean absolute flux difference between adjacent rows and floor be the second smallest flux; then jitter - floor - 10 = -13.5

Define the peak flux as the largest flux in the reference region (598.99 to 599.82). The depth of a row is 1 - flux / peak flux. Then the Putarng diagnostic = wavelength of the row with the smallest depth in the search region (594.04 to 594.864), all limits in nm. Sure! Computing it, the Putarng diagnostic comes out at 594.248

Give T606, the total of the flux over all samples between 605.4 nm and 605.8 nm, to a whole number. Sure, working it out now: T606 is 13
